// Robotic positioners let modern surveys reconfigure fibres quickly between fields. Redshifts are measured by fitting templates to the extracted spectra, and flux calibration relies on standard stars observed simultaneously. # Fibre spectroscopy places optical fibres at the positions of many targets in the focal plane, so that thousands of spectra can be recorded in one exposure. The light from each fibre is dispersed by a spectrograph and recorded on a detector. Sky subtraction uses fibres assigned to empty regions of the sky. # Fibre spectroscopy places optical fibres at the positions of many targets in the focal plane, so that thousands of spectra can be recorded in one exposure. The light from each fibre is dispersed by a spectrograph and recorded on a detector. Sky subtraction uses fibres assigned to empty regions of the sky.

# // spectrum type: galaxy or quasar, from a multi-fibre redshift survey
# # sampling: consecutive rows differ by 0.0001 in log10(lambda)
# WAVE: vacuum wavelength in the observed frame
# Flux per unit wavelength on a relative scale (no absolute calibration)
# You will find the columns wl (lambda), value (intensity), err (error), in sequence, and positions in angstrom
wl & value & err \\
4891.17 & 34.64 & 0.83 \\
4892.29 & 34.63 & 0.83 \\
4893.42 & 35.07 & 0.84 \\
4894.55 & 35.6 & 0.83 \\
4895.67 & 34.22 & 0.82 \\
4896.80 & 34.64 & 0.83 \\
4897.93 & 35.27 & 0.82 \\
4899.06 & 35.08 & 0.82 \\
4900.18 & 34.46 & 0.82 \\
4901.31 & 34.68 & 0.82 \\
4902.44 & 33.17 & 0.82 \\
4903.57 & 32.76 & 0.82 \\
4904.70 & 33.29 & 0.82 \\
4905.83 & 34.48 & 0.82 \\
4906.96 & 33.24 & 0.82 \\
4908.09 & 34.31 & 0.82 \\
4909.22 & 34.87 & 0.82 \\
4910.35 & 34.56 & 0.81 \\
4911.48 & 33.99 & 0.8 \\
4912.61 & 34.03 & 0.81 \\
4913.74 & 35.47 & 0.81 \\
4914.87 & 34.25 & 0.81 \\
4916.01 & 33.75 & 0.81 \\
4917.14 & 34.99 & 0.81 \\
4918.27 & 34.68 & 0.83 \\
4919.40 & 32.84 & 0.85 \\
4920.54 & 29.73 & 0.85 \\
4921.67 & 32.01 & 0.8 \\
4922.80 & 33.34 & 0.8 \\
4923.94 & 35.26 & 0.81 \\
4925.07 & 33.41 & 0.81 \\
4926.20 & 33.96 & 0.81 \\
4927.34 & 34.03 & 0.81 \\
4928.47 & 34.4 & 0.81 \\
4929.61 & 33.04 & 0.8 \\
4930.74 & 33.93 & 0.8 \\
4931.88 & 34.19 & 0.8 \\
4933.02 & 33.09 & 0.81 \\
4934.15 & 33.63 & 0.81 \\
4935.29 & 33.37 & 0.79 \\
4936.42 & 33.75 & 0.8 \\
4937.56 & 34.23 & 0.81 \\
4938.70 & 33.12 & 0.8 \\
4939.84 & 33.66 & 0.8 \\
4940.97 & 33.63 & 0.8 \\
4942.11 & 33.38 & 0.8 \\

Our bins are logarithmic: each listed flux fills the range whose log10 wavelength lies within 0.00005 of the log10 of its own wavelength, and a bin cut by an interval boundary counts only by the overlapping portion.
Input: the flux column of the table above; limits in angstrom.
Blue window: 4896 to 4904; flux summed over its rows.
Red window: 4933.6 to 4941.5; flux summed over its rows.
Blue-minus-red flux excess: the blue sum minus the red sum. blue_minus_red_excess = 5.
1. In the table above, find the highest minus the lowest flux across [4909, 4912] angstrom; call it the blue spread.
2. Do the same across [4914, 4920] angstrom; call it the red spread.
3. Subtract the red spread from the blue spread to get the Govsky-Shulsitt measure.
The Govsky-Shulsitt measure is -1.3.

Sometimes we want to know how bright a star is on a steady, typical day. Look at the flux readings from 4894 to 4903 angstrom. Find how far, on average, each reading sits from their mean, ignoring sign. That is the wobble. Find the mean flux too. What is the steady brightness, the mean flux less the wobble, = 34.1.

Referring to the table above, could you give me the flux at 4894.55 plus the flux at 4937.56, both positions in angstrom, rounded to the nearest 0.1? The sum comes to 69.8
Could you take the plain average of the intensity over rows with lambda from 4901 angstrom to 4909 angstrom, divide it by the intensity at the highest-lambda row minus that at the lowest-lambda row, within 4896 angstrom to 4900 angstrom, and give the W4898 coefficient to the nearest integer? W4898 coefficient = 77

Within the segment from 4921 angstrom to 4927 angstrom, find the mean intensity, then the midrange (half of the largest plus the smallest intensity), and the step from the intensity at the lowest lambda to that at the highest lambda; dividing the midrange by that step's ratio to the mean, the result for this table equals 579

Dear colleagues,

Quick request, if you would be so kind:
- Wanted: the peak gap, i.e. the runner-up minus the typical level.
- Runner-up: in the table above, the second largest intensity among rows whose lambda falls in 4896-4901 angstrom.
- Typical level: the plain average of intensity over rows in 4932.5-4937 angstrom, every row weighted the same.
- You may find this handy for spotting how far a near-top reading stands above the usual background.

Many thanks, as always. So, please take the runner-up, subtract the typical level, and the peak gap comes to 1.6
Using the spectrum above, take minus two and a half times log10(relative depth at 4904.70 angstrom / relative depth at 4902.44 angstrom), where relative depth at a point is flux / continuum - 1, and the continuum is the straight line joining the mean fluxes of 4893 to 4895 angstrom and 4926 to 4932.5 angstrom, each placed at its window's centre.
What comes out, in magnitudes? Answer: 0.1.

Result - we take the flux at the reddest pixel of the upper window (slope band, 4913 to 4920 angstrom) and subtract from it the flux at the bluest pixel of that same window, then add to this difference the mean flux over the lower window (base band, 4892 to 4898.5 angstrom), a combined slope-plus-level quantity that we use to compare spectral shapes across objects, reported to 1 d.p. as 32.3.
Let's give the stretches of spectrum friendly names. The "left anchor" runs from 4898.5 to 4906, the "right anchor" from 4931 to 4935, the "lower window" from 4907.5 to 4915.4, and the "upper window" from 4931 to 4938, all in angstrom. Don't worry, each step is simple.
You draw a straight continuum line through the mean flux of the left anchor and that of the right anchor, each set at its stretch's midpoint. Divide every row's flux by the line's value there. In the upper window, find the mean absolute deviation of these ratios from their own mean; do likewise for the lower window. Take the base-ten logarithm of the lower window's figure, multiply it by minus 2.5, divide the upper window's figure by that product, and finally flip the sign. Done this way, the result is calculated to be -0.0022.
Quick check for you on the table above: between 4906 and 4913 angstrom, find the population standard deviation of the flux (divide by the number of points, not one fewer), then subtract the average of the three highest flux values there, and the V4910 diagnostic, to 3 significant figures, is -34.1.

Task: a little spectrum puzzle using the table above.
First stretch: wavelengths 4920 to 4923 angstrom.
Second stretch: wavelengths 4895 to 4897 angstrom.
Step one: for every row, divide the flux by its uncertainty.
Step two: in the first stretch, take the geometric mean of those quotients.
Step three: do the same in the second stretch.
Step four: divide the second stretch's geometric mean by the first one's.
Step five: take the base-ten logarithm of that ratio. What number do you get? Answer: 0.032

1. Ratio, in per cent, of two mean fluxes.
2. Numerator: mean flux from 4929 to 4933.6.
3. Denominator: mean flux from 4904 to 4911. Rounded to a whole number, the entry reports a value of 98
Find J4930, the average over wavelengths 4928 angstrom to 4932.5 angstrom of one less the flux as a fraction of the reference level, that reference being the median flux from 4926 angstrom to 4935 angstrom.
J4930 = 0.002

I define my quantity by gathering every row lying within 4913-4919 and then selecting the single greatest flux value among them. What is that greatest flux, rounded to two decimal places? 35.47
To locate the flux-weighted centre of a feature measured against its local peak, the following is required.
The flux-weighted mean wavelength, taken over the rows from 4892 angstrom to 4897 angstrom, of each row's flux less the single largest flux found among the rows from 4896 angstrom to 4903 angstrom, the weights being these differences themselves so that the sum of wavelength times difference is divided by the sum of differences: 4895.0 angstrom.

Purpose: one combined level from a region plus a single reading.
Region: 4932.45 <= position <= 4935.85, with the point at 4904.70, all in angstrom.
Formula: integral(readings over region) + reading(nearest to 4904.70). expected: 147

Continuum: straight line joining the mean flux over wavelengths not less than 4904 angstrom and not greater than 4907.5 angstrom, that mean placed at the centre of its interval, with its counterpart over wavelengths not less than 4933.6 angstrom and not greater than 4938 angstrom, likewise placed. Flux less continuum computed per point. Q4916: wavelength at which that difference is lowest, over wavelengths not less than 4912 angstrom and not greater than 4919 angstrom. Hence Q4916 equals 4916.01 angstrom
